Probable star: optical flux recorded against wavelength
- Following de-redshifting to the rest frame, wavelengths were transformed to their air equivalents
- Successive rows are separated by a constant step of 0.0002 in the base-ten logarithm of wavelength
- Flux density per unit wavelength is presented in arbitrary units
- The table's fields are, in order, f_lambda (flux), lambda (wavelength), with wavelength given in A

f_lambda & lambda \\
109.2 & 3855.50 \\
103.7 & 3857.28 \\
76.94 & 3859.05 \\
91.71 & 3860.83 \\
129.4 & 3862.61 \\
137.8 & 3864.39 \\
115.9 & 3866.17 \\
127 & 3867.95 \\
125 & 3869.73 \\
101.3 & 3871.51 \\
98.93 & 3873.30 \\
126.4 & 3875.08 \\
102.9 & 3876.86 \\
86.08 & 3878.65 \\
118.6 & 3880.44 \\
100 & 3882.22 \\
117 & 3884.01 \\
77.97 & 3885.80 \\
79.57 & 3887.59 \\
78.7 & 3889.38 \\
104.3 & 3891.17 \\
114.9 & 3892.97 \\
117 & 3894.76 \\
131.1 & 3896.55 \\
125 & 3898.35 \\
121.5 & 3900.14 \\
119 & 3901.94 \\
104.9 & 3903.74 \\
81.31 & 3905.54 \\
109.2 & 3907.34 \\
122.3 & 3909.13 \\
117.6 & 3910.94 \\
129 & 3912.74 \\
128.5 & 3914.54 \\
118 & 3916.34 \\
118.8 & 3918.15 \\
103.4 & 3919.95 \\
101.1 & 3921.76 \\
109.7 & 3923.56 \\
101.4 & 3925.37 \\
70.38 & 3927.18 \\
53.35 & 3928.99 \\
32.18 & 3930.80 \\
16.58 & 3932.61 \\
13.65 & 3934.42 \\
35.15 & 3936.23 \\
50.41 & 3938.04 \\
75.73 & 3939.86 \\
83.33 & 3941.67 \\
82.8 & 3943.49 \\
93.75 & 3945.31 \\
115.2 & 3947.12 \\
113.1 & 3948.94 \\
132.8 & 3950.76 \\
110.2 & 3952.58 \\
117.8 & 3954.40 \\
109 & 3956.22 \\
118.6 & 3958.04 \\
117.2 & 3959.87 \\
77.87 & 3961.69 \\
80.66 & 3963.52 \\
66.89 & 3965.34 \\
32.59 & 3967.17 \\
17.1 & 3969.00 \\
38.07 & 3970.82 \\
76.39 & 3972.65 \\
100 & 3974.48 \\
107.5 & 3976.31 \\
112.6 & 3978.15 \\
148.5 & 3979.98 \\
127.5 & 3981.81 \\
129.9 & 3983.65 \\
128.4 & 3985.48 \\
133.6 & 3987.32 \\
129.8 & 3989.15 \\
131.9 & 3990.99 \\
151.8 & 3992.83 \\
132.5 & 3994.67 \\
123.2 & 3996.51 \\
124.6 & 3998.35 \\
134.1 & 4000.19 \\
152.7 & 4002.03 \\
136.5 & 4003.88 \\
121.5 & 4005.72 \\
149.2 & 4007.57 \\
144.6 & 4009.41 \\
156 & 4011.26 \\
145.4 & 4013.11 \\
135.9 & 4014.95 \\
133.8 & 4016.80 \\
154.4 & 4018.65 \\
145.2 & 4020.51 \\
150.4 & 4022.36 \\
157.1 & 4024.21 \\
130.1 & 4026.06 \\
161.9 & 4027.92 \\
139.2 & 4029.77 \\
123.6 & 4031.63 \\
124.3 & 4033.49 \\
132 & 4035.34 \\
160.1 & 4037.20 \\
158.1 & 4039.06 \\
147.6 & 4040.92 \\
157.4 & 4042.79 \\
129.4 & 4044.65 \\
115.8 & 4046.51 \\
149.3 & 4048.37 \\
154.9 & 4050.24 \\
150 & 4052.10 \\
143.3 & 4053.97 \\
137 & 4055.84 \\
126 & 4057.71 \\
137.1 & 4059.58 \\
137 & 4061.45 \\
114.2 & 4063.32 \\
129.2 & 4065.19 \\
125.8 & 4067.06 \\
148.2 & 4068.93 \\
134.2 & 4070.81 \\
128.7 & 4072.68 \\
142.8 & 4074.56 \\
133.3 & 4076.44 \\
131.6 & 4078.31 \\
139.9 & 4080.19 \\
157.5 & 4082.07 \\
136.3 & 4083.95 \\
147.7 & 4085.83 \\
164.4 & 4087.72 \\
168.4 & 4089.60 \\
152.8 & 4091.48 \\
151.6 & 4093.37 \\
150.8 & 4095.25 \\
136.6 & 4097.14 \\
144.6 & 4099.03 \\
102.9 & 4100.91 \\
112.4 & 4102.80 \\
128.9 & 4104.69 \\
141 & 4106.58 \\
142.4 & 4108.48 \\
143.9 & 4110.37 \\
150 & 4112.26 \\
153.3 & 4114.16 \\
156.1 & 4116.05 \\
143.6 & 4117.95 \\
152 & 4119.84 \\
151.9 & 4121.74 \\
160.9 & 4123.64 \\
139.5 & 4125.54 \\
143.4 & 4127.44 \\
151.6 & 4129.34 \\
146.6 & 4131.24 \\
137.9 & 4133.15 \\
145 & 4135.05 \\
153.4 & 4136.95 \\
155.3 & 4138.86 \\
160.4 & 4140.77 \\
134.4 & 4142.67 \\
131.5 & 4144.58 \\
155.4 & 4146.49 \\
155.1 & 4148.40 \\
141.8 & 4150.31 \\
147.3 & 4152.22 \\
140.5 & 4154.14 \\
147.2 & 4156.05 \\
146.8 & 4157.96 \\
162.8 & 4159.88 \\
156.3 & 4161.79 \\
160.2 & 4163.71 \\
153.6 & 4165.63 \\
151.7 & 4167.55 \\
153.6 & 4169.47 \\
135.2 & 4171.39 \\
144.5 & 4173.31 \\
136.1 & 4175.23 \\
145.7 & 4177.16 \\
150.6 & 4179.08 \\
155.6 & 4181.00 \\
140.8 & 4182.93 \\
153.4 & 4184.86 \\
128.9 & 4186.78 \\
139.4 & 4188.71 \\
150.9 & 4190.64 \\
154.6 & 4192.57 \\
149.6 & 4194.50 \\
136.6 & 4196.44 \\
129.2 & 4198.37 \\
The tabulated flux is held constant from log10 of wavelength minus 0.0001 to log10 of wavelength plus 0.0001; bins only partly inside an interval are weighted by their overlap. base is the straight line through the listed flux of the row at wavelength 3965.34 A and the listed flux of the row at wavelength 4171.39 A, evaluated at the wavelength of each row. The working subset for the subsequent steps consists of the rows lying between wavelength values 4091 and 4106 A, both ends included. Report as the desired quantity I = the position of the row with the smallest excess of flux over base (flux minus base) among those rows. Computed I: 4100.91 A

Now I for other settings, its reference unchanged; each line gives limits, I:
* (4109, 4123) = 4117.95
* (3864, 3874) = 3873.30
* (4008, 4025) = 4016.80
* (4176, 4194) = 4186.78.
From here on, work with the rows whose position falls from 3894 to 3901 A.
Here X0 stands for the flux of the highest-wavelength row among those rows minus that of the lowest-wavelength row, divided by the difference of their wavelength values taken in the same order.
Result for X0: 1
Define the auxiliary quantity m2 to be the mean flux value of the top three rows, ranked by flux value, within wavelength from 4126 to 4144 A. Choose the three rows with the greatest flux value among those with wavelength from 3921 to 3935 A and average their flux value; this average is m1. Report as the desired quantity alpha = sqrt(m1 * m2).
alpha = 128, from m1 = 104.1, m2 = 156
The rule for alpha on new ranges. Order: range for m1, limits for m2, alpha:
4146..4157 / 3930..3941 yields 91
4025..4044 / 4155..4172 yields 160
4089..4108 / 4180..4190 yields 154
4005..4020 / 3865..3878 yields 139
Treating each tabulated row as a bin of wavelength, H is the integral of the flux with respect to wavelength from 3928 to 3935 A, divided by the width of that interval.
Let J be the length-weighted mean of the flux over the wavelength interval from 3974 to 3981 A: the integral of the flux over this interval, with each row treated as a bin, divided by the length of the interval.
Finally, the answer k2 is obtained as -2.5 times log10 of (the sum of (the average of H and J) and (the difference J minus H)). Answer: -5.53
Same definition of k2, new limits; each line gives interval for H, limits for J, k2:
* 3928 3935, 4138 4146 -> -5.77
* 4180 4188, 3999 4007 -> -5.30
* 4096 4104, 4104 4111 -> -5.41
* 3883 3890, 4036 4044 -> -5.68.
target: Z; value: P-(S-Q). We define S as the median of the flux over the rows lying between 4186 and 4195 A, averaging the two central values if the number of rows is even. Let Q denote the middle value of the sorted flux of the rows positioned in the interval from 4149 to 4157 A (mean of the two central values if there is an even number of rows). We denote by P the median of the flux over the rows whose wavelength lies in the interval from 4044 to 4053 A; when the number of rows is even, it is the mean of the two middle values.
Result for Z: 144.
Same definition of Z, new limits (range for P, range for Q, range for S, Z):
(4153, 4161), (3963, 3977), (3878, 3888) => 126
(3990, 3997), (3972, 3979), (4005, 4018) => 91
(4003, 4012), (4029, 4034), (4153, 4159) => 122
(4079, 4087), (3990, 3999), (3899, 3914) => 157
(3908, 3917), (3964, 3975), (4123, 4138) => 29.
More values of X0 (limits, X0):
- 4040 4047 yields -6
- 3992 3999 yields -5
